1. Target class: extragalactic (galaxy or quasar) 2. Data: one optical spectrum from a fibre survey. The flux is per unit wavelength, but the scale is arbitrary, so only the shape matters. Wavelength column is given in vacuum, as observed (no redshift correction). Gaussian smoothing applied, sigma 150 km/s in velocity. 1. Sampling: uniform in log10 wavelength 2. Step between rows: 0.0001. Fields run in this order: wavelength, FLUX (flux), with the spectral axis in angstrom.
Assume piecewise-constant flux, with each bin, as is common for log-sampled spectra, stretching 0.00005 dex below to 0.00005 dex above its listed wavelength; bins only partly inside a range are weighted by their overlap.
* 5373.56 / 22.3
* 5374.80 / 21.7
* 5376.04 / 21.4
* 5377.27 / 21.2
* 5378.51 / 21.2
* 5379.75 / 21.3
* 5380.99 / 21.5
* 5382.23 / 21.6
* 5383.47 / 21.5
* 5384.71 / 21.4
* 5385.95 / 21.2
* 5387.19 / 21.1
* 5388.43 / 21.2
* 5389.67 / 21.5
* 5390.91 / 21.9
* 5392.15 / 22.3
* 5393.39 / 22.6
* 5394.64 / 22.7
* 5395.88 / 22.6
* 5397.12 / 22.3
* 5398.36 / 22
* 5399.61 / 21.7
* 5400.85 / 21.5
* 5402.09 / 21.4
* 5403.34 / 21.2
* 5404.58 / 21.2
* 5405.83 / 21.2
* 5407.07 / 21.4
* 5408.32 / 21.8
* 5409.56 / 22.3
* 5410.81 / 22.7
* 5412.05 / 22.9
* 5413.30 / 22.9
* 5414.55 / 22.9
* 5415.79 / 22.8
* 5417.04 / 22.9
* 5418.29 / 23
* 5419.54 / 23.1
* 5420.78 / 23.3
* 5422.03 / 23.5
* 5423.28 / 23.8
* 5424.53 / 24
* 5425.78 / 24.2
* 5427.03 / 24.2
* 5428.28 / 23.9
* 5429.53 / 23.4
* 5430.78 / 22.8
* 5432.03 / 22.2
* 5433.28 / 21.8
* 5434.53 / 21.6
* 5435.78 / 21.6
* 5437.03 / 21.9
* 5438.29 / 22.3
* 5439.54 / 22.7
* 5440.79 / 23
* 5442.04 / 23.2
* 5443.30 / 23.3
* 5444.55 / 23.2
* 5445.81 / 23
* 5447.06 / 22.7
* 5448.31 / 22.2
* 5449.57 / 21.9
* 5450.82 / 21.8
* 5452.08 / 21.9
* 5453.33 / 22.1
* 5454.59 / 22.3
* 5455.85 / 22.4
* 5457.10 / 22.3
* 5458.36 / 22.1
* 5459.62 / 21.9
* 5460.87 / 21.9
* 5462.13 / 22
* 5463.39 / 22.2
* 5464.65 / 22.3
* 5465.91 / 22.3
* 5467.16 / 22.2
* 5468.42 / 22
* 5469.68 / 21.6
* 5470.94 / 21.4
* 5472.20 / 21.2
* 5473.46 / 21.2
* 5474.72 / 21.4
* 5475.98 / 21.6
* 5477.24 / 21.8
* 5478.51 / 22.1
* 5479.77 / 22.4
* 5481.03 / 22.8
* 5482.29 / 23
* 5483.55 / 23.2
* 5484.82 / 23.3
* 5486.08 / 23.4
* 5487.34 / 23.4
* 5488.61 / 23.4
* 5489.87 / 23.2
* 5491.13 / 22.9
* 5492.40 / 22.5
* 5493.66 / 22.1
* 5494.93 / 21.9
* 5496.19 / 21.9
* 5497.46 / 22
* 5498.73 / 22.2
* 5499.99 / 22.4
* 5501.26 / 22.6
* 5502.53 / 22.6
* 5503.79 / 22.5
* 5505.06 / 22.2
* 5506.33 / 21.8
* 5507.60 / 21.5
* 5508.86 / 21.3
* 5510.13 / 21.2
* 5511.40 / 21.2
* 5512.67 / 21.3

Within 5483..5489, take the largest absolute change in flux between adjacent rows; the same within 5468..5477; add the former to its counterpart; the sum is 0.50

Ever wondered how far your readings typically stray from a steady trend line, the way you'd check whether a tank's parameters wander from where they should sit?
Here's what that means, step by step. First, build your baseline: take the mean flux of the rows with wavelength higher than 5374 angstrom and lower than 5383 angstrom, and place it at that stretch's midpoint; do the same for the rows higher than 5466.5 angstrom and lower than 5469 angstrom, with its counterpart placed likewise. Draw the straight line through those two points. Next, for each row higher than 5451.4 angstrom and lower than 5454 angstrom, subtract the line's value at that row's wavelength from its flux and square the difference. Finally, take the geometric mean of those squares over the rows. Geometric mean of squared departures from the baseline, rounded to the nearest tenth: 0.0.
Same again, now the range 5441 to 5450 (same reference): 0.4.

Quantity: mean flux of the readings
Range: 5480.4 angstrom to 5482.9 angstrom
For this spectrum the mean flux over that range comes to 22.9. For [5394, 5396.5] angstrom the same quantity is 22.6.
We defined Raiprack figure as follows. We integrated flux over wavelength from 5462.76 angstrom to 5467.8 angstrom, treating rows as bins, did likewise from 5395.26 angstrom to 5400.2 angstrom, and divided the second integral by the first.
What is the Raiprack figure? 0.98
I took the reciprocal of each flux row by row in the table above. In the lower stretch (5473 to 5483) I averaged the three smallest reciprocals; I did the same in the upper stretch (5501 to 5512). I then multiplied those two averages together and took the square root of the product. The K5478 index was 0.0442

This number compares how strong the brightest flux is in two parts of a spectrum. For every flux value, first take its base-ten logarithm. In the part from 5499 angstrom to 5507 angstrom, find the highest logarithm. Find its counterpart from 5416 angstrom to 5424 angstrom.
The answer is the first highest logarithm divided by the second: 0.984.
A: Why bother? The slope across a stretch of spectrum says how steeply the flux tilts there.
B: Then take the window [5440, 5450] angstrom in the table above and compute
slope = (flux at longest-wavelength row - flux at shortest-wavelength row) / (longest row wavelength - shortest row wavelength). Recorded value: -0.13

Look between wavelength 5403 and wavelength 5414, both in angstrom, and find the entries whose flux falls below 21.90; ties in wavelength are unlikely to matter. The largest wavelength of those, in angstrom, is 5408.32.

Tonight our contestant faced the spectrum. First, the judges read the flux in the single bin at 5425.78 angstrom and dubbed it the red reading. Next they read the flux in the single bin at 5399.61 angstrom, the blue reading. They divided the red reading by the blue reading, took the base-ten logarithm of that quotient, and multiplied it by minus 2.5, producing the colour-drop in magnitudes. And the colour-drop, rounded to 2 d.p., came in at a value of -0.12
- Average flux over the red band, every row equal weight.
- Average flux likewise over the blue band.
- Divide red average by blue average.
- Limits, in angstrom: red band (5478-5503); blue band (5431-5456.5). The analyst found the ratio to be 1.01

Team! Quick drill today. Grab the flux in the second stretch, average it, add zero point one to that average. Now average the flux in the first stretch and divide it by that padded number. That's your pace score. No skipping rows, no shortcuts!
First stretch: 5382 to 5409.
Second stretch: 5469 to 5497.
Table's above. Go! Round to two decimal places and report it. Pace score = 0.97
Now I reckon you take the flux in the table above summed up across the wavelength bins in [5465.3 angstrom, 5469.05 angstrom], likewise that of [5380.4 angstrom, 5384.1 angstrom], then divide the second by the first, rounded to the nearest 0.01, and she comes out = 0.96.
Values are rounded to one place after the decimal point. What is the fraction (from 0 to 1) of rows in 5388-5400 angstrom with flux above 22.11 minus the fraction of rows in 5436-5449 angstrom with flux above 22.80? 0.0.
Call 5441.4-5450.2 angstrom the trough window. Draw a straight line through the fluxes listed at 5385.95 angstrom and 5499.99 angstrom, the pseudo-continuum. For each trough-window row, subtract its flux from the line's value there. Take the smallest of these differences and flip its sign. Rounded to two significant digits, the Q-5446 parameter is 1.5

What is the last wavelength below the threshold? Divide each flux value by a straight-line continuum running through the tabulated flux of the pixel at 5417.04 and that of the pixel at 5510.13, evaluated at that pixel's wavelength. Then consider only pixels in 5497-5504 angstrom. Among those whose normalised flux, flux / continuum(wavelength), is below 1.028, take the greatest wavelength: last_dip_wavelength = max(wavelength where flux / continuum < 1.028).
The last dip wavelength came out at 5497.46 angstrom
